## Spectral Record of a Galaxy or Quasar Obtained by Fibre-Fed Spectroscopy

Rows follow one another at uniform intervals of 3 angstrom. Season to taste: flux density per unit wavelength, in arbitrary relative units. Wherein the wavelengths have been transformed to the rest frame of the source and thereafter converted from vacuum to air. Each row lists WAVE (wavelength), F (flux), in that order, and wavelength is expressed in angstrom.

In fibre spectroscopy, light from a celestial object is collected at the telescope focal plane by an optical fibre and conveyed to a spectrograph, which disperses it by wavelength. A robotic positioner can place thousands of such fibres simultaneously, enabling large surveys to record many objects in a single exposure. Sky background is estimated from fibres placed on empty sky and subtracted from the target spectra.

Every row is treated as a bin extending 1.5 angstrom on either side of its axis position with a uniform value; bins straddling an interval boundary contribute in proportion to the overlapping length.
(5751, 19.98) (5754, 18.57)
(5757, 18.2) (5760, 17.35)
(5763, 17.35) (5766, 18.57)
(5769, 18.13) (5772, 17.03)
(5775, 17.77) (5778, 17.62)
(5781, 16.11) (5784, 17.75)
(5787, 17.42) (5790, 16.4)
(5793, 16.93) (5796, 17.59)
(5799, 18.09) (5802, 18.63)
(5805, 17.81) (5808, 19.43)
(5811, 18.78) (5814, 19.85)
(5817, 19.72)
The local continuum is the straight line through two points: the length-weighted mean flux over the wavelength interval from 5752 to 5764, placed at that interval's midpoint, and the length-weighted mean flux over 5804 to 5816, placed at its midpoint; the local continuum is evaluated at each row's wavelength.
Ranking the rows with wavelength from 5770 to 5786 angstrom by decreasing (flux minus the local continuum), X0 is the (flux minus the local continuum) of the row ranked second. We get -0.8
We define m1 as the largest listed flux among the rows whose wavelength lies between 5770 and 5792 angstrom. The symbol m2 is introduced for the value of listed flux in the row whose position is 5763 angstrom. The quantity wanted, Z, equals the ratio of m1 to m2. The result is 1.02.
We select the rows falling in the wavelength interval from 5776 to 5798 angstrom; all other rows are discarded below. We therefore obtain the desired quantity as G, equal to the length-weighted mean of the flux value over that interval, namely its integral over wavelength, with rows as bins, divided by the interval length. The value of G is 17.2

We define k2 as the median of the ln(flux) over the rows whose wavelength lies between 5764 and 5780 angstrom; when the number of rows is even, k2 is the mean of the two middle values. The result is 2.88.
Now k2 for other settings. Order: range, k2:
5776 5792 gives 2.86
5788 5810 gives 2.88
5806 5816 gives 2.97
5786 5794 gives 2.83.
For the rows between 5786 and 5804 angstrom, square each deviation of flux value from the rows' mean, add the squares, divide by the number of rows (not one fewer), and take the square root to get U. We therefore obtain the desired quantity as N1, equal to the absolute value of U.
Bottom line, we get 0.73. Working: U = 0.73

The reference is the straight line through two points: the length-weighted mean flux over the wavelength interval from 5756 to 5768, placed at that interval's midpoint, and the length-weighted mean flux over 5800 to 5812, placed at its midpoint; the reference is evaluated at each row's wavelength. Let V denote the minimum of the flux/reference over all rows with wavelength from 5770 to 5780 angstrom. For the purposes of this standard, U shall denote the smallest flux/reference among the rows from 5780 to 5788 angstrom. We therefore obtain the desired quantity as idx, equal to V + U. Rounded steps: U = 0.885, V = 0.94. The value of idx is 1.83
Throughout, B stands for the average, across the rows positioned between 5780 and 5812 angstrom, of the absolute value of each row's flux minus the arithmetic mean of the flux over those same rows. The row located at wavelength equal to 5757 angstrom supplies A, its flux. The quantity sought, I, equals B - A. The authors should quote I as -17.4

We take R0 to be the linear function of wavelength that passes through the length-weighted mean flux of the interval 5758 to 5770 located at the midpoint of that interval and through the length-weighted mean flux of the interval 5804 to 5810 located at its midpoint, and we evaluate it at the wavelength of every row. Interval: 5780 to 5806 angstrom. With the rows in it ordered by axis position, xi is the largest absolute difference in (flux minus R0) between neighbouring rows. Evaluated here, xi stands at 1.581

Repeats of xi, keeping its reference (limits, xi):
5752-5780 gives 1.161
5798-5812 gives 1.561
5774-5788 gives 1.581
